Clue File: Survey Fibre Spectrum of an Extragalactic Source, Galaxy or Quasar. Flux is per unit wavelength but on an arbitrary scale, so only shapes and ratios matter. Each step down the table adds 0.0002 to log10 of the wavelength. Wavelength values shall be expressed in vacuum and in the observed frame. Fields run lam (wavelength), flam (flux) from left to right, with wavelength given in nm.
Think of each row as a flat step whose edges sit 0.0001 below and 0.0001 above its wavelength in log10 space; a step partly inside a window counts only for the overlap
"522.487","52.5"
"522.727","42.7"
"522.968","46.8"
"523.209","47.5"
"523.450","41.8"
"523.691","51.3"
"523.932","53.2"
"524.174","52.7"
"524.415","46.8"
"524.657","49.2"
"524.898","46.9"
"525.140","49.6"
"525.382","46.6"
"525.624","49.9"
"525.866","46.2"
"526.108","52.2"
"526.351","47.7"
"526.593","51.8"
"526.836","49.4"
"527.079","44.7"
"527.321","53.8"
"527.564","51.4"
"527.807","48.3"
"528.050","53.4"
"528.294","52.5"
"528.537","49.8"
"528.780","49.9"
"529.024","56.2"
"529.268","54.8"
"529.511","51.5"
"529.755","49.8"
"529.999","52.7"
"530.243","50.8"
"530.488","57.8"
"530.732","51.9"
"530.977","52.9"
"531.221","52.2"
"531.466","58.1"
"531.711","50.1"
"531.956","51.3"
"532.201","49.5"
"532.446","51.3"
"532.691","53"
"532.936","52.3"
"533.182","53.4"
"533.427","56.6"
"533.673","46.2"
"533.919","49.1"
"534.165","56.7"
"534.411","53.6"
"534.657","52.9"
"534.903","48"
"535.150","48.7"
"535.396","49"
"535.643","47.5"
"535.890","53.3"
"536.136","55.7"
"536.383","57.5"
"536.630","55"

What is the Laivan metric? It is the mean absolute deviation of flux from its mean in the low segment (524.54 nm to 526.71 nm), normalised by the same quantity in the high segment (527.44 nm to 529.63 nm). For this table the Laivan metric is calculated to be 0.91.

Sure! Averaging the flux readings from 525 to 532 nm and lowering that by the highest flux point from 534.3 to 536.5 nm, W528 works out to -6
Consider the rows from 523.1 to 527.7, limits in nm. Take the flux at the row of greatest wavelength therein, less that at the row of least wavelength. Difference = 4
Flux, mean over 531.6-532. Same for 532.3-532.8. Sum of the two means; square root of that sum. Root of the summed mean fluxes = 10.1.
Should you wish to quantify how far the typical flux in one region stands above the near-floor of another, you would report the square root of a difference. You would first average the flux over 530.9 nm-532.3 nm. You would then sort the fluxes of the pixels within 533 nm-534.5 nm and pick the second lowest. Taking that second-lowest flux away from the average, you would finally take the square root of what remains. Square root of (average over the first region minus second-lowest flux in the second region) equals 1.8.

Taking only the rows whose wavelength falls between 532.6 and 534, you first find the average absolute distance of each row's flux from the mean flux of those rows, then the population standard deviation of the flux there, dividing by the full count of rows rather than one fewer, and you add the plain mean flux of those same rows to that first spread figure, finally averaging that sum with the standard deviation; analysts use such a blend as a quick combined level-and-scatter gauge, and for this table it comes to 28.9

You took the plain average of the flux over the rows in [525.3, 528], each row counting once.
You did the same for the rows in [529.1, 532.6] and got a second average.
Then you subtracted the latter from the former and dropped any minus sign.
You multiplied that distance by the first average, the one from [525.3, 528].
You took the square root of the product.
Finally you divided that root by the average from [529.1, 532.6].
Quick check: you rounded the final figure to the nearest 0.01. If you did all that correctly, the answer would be 0.24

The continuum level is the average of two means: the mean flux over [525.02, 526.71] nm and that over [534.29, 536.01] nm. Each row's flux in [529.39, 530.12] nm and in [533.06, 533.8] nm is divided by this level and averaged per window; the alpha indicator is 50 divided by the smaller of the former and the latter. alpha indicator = 48.5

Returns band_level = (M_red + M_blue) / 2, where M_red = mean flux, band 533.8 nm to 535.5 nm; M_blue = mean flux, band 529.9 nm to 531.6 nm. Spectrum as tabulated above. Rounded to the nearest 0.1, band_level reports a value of 52.5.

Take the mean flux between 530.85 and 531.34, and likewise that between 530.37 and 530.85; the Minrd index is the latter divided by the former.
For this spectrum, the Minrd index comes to 1.04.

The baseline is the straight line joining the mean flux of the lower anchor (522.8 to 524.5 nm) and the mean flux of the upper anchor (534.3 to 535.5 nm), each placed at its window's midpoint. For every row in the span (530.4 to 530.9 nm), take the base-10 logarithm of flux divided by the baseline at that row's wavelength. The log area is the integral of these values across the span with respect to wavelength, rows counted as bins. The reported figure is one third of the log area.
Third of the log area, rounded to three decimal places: 0.007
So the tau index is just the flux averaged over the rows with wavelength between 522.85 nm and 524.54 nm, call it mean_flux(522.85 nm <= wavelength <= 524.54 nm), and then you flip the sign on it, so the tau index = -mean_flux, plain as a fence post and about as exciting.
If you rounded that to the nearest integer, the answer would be -49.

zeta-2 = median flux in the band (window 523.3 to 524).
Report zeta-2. 51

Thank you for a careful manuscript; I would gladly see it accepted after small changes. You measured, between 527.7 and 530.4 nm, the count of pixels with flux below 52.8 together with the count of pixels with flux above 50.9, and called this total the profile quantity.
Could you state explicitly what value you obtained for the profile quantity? 14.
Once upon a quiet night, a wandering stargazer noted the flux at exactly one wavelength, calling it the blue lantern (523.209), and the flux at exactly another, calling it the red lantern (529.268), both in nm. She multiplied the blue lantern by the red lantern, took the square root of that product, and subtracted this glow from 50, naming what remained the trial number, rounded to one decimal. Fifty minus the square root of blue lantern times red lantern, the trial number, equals -1.0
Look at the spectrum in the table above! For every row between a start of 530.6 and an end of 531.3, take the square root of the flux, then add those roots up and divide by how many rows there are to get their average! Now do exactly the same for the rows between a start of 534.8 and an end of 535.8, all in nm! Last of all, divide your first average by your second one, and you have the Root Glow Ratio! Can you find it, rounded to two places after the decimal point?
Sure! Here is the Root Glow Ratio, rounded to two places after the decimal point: 1.04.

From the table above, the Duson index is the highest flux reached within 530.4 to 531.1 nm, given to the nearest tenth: 57.8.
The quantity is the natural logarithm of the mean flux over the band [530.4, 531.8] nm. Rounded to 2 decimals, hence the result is 3.99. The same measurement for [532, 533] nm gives 3.94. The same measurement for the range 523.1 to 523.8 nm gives 3.85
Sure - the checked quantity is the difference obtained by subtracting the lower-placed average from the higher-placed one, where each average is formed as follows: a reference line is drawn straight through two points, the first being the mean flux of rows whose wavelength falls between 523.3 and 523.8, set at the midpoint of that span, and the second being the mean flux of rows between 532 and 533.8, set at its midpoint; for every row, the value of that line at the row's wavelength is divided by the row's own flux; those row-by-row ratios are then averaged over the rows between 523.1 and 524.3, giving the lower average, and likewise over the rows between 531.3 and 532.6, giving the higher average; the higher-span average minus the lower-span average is 0.034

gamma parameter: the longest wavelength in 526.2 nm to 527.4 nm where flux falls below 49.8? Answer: 527.079 nm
